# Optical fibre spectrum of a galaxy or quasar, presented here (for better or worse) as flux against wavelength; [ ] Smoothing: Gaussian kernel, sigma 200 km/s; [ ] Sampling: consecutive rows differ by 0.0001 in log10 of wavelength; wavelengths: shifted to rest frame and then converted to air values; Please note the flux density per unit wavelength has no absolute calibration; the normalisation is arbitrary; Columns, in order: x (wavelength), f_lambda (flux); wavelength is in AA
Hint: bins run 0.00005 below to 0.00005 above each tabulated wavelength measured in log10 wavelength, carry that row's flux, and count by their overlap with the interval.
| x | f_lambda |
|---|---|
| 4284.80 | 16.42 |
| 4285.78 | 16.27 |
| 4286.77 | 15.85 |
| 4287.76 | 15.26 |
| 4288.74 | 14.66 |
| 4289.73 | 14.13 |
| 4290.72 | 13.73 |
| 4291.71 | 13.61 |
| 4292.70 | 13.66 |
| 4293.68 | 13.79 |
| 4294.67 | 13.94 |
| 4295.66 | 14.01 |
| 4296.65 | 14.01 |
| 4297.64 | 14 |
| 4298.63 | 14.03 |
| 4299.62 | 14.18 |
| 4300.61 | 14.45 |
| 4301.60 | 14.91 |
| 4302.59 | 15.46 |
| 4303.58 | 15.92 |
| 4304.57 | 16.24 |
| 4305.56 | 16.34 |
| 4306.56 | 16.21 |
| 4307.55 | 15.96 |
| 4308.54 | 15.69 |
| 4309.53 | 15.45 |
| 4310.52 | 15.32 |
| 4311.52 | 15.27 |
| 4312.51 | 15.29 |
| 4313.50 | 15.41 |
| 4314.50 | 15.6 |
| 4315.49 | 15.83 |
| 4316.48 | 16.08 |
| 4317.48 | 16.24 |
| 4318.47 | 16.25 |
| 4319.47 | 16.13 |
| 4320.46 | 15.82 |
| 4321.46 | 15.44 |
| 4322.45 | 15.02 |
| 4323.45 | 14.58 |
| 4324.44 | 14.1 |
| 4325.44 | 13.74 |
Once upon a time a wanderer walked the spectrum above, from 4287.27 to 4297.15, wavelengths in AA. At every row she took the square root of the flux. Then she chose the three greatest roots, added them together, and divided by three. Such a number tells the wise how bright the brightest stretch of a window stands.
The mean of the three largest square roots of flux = 3.831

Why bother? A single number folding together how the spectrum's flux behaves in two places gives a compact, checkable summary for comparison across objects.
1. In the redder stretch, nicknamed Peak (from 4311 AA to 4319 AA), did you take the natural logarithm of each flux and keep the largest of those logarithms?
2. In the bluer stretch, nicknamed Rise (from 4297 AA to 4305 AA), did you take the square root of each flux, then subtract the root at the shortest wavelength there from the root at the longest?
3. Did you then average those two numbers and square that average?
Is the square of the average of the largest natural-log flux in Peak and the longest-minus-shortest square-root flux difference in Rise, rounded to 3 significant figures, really 2.37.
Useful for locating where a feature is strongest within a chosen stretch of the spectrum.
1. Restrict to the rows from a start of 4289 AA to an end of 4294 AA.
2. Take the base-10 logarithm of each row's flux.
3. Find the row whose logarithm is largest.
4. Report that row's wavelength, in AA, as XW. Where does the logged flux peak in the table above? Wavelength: 4289.73 AA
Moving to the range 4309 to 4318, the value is 4317.48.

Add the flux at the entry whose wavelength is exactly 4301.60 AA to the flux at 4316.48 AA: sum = 31.0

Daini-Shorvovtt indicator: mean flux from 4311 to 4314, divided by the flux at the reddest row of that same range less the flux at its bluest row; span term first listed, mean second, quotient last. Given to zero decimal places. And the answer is 109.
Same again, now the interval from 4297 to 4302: 16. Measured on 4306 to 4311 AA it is -18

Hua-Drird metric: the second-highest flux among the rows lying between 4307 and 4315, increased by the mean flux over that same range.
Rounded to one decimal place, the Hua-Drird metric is 31.2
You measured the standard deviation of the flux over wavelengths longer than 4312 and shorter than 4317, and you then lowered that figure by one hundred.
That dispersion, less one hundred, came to -99.7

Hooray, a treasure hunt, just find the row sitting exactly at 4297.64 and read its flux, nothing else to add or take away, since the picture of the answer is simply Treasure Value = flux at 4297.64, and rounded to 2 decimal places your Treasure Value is 14.00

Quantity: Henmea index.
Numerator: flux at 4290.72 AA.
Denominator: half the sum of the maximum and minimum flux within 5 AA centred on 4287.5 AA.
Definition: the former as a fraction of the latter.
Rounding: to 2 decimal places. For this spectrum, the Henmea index 0.90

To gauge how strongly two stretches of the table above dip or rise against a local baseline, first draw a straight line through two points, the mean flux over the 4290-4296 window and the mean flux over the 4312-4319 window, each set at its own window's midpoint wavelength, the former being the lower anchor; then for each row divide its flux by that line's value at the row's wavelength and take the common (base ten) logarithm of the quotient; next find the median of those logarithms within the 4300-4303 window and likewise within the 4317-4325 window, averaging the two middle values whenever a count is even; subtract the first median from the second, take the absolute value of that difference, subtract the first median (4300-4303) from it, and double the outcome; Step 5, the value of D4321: 0.037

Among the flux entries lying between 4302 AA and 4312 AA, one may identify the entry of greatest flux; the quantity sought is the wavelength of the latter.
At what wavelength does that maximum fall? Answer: 4305.56 AA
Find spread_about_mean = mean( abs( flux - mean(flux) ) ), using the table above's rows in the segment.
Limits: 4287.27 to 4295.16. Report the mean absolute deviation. 0.44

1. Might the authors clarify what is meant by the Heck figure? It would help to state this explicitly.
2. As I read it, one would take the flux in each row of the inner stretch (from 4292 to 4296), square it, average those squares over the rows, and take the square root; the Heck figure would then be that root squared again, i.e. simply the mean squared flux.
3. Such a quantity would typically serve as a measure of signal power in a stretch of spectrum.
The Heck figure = 192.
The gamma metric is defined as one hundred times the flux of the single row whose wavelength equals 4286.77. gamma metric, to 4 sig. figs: 1585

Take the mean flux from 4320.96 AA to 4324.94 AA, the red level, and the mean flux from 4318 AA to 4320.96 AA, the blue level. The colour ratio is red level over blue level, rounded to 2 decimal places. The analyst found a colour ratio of 0.92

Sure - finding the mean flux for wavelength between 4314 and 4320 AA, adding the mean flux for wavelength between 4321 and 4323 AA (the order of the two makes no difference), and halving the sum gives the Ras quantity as 15.6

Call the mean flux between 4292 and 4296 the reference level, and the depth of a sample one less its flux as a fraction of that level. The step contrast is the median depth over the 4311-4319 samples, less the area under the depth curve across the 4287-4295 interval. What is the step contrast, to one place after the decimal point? 0.0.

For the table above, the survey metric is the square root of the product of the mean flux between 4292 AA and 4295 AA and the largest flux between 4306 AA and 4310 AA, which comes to 15.0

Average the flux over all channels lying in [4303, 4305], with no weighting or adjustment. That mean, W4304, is 16.1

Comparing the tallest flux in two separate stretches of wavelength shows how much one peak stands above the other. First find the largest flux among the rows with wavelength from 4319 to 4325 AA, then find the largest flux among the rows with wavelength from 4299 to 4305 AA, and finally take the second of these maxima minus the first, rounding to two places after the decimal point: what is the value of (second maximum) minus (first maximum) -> 0.11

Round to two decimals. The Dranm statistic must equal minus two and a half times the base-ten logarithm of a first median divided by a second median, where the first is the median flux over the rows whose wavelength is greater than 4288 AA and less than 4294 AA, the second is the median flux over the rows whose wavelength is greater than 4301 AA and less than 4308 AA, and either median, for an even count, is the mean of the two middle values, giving 0.16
